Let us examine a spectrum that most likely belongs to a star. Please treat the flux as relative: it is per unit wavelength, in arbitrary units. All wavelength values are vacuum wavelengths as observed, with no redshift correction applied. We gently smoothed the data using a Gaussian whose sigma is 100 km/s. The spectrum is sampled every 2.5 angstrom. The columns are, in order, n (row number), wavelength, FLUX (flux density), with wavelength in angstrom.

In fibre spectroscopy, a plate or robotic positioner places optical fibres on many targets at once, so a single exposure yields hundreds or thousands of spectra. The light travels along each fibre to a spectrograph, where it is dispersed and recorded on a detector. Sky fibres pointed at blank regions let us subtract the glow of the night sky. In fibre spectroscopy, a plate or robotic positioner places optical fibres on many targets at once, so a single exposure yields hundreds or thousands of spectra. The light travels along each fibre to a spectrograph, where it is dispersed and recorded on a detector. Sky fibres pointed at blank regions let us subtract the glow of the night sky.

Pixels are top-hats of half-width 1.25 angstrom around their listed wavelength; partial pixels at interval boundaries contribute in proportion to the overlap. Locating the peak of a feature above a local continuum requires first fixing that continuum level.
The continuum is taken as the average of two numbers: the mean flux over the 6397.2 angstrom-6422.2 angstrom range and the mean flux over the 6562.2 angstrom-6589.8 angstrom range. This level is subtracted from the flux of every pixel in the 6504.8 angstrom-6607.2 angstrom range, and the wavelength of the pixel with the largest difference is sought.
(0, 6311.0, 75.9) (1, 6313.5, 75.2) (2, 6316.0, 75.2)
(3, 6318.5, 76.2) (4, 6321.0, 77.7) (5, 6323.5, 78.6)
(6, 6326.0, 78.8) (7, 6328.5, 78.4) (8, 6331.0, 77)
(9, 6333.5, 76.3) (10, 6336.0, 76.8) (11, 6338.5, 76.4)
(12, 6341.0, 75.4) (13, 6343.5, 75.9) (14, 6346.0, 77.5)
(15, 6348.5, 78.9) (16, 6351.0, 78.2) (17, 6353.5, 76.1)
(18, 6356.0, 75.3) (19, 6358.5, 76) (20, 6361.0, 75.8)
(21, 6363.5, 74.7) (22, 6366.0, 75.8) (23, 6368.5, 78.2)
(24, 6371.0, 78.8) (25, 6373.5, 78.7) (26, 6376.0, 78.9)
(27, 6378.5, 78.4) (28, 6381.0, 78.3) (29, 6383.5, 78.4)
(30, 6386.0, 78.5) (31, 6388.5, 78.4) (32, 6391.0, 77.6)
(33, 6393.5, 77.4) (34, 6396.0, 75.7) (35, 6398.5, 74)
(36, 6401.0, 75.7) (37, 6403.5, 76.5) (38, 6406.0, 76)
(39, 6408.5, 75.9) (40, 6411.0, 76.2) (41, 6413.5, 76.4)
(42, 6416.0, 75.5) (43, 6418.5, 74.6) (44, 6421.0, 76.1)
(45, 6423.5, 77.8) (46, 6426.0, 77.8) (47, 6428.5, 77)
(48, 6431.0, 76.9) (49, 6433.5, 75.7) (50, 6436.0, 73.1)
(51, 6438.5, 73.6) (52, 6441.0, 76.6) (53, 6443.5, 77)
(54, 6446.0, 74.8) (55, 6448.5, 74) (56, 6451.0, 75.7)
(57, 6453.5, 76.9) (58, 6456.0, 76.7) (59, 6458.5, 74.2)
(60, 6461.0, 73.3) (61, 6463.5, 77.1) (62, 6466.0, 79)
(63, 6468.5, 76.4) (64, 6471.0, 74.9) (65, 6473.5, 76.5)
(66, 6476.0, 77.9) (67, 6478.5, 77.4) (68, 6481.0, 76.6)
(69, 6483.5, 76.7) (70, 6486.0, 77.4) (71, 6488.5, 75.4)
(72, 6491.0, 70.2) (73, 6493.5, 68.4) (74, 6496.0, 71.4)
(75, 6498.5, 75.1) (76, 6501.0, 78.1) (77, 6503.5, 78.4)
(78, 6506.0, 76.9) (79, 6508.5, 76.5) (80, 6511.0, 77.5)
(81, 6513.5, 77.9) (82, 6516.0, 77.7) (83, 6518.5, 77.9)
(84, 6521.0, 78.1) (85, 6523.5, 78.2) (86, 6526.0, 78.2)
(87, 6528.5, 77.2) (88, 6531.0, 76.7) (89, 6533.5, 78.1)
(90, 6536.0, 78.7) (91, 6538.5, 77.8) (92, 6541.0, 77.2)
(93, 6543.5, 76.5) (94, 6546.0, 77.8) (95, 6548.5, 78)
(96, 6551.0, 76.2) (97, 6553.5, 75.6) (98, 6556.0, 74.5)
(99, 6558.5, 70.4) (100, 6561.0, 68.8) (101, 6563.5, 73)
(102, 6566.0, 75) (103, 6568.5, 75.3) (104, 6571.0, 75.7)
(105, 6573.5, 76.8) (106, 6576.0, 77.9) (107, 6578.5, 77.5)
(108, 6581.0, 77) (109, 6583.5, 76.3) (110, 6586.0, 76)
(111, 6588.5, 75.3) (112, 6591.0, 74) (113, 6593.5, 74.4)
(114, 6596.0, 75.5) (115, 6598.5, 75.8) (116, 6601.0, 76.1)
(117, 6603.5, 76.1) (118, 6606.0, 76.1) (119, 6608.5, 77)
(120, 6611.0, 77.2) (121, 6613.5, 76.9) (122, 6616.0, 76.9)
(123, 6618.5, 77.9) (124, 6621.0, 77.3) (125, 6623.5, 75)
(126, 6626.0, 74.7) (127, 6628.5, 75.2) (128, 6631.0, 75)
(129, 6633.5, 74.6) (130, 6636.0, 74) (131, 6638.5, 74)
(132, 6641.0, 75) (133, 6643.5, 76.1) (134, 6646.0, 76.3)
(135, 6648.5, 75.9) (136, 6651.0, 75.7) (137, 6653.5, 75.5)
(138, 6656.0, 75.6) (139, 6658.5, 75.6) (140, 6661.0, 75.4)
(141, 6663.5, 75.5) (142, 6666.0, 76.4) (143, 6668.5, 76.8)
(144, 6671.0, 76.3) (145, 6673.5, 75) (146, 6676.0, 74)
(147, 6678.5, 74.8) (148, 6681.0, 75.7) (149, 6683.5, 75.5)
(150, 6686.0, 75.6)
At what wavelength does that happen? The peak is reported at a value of 6536.0 angstrom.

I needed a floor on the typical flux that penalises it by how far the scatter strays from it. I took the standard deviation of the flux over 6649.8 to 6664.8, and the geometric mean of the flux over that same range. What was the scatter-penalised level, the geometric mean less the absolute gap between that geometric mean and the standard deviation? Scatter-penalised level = 0.1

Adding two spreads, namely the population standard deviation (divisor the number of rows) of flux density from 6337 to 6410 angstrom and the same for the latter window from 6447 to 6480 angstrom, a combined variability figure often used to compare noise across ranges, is 3.0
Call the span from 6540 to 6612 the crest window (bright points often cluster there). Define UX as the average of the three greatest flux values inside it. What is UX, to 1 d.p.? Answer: 77.9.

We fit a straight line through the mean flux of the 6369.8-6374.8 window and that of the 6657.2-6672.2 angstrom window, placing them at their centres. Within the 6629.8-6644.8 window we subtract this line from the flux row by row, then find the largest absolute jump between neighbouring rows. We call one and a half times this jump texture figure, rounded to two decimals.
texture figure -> 1.69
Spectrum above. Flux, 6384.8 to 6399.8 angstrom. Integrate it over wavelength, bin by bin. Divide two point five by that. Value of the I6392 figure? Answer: 0.0022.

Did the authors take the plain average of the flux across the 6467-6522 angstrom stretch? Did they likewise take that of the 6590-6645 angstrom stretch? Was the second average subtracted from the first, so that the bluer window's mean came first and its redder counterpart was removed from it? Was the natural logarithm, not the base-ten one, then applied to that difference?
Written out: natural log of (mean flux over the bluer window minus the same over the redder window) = -1.0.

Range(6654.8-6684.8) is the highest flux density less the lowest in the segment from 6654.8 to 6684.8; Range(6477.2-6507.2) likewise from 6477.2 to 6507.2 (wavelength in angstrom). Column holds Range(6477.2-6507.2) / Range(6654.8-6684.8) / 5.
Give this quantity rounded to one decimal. 0.7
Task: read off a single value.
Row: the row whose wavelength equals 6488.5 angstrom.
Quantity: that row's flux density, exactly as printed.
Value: 75.4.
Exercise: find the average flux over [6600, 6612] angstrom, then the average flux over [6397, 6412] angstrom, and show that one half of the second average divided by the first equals 0.495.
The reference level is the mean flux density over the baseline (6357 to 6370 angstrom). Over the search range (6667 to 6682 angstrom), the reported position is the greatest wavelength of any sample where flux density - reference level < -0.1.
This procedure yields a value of 6681.0 angstrom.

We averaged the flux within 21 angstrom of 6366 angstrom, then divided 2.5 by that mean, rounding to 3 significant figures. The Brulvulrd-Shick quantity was 0.0323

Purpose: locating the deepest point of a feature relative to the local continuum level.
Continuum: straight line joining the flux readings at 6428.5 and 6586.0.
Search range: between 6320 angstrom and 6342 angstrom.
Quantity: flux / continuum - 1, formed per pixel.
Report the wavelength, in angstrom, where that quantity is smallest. 6341.0 angstrom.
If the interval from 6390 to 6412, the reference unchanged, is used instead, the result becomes 6398.5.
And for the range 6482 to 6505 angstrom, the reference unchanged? 6493.5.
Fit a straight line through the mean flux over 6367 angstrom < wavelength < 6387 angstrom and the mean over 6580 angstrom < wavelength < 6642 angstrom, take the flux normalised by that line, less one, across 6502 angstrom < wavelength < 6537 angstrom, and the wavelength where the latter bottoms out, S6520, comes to 6508.5 angstrom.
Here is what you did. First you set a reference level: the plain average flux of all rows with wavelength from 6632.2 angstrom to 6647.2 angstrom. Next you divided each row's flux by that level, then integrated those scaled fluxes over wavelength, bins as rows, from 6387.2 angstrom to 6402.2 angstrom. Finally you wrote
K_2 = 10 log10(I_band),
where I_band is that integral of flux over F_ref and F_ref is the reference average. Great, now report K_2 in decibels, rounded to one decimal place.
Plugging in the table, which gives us 11.8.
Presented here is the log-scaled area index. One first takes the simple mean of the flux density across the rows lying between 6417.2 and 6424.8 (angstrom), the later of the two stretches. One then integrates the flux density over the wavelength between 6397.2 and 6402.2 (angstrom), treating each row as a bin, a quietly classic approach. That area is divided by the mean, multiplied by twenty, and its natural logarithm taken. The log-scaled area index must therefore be 4.6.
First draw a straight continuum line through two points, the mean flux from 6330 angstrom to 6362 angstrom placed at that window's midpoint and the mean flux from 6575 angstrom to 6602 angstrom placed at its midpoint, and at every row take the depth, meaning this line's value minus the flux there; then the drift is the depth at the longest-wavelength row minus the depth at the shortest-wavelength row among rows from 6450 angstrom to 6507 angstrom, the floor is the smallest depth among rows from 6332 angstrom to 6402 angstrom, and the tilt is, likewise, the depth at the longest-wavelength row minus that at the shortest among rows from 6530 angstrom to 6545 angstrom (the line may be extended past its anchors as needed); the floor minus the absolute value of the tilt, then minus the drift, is -1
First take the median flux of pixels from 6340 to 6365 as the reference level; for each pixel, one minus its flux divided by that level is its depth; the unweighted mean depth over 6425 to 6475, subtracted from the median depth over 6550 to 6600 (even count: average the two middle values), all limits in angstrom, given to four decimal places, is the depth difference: 0.0041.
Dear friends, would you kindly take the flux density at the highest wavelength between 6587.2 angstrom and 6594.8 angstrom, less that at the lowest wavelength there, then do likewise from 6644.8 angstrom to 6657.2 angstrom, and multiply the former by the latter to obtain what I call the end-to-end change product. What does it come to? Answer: 1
